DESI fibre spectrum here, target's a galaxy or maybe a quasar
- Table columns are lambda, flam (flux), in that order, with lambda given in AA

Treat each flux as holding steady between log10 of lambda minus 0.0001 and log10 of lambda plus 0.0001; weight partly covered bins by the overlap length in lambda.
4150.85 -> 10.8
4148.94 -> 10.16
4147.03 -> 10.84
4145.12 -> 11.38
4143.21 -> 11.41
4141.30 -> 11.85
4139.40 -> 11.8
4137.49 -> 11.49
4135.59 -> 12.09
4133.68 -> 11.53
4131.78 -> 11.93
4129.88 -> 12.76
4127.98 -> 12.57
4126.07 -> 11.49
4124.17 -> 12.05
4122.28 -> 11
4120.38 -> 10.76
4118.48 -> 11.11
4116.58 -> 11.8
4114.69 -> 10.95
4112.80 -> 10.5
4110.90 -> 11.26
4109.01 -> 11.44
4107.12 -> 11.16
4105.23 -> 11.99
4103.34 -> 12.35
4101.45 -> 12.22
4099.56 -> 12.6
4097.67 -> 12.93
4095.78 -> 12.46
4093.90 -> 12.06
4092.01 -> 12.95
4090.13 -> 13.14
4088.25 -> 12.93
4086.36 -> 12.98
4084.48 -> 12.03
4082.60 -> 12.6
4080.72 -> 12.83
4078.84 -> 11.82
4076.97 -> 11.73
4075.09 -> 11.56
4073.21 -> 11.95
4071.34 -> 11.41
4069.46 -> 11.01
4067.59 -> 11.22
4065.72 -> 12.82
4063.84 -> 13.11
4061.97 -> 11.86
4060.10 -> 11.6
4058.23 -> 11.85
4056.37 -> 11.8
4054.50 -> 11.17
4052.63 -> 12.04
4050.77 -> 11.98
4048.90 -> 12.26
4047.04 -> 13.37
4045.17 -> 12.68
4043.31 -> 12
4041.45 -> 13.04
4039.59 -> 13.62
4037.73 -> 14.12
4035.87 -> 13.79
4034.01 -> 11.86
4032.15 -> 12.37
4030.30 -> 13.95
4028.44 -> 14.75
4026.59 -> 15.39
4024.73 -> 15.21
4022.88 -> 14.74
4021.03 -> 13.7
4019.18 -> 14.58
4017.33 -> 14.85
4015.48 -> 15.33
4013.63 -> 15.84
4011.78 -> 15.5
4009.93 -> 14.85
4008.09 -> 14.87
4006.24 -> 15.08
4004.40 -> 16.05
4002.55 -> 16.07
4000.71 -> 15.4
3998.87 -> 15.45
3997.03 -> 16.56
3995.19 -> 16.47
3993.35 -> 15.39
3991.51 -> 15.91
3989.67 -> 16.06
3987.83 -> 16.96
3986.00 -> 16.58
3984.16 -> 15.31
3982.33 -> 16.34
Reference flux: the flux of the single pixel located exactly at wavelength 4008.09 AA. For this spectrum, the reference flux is 14.87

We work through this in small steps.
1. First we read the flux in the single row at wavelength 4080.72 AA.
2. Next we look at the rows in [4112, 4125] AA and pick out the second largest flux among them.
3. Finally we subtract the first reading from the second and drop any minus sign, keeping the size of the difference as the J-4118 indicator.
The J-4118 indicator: 1.0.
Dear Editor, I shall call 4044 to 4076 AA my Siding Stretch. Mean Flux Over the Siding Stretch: 12.0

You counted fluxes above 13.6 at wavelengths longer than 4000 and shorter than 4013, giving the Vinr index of 7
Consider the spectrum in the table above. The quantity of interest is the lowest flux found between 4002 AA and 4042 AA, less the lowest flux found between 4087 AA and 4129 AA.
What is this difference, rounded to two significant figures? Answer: 1.4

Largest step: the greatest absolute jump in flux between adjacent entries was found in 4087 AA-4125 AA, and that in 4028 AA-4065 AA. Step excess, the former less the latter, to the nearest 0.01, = -0.88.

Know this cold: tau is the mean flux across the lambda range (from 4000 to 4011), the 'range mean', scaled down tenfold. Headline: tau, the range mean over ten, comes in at 1.54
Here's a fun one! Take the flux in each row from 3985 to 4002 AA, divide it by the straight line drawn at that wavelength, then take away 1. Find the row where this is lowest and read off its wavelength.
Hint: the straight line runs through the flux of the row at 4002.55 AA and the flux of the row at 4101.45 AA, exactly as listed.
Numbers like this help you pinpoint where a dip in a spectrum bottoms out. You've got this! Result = 3993.35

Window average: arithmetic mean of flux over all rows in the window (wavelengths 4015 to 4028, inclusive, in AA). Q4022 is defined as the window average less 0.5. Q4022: 14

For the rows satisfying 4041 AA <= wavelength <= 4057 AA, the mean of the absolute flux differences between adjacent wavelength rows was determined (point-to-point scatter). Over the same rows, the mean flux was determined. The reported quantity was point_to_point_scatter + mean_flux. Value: 13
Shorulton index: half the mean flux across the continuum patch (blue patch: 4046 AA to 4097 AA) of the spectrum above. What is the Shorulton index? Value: 6.1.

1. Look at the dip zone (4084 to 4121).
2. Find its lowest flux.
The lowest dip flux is 10.5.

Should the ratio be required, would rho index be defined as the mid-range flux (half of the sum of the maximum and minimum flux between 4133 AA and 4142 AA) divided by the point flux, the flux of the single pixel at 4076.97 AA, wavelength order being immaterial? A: 1.01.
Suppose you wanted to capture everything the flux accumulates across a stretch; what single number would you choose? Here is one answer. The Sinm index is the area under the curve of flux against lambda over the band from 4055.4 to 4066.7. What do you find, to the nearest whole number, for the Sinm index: 137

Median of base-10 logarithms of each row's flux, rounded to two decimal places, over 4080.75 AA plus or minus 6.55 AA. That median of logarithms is 1.08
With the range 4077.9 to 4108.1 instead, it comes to 1.10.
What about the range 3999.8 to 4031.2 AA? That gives 1.18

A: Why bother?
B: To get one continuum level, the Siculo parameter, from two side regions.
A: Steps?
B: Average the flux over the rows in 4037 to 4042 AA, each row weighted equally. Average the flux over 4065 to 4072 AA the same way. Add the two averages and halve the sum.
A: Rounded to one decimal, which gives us 12.6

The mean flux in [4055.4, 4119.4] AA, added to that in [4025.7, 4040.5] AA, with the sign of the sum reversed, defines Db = -25.7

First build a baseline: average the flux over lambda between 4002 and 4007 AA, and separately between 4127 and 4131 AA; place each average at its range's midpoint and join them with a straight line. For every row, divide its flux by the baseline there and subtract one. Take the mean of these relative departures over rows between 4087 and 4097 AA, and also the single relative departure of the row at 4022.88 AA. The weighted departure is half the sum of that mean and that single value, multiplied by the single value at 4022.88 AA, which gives 0.002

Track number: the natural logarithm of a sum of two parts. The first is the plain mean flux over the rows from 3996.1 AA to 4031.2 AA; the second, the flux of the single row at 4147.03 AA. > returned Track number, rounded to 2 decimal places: 3.26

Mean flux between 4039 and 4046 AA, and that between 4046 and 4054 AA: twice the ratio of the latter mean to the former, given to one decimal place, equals 1.9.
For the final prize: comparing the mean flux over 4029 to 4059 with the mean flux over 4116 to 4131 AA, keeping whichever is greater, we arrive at 13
